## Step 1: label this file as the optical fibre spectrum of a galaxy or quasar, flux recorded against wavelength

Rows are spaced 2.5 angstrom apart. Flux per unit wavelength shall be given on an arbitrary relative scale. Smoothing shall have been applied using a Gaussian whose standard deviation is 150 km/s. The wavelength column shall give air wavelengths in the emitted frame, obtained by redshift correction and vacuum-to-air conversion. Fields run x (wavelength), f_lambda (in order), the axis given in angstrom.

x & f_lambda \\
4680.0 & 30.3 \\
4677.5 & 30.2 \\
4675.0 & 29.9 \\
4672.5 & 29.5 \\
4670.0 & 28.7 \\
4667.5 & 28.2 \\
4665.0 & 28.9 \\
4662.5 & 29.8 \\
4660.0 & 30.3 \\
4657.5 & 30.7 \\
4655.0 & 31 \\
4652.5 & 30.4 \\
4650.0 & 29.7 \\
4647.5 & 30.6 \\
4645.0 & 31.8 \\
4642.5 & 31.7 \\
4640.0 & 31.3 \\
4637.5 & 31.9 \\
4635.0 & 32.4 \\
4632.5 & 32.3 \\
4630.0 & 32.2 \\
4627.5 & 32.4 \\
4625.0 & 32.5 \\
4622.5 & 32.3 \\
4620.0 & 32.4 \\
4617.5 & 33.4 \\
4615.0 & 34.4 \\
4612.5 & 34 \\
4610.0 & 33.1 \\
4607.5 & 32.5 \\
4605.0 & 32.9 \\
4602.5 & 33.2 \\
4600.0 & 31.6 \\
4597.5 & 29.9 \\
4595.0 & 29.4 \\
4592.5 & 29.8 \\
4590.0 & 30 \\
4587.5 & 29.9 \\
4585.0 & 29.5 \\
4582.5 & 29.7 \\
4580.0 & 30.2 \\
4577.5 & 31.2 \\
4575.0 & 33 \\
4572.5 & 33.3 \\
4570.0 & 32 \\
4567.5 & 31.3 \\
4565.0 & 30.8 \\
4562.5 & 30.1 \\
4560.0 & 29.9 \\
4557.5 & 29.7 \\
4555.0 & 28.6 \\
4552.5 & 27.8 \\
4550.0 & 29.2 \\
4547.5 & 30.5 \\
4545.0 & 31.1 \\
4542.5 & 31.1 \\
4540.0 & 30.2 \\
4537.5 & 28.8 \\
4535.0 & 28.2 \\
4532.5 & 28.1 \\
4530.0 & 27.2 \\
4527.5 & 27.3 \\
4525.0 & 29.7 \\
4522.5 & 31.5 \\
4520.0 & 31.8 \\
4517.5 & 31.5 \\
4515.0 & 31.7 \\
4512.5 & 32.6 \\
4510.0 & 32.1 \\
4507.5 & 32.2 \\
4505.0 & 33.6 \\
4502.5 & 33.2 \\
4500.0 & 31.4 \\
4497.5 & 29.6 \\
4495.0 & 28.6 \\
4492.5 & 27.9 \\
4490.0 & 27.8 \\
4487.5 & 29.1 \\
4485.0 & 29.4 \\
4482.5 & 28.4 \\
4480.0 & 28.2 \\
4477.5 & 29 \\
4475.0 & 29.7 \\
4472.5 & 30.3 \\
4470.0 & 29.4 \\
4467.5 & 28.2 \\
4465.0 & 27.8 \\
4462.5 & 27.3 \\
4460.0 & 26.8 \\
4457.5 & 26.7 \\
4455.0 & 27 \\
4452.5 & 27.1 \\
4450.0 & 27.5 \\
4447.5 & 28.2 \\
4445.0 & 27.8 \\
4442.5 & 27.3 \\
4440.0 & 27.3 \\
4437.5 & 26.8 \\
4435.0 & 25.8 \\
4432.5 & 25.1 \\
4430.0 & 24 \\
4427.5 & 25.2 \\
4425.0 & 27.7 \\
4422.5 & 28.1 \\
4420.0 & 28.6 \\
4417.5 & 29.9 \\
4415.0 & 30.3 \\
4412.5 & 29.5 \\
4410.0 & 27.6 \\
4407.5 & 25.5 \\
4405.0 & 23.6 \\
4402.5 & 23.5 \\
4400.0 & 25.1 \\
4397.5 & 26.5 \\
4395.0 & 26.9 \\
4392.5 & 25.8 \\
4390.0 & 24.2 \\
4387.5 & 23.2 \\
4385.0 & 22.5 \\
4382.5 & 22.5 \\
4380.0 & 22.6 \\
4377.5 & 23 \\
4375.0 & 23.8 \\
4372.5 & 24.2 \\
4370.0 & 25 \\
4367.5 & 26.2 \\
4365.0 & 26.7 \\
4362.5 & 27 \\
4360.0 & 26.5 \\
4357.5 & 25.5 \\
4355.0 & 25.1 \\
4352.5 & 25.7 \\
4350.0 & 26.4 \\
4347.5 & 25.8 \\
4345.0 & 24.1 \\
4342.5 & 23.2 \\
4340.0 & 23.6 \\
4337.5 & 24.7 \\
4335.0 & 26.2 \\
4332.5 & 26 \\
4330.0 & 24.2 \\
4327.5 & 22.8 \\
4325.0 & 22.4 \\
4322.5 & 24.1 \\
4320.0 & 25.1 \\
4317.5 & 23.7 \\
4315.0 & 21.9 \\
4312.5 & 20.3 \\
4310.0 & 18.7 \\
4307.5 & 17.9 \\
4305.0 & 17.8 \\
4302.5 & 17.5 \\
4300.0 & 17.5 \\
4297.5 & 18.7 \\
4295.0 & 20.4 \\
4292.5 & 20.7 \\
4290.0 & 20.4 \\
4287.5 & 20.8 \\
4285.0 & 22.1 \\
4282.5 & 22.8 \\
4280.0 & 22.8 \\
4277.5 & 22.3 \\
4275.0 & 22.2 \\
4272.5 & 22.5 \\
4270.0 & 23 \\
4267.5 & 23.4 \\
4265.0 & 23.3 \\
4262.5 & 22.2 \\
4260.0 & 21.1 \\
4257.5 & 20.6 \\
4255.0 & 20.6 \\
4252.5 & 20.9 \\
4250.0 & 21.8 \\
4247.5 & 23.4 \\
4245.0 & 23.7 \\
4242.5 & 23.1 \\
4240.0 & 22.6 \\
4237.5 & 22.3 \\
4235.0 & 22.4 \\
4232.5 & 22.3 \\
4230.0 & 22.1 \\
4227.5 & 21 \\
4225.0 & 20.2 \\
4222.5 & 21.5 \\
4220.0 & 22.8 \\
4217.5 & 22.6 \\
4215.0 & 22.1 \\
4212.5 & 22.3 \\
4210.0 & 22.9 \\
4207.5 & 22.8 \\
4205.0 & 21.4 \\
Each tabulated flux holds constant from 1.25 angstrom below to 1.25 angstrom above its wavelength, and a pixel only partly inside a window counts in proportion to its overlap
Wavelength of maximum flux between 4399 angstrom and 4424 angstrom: 4415.0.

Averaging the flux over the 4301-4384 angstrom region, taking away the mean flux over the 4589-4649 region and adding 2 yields -6.4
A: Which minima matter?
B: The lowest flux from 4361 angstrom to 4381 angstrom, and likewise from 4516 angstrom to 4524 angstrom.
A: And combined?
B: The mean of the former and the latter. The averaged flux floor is 27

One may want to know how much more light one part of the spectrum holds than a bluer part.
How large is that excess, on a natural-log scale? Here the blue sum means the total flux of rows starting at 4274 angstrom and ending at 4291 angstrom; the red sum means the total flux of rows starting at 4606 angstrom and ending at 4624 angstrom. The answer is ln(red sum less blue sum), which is 4.4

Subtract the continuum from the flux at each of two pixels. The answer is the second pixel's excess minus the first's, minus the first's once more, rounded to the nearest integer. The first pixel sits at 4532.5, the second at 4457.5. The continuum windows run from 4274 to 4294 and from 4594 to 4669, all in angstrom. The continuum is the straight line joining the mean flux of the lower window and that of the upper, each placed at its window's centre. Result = 1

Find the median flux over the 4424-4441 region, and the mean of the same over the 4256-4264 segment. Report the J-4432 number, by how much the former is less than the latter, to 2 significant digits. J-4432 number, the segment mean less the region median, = -4.5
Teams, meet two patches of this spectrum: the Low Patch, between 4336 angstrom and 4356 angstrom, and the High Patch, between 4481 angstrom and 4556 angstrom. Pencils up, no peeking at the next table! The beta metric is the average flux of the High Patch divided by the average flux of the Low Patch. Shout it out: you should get 1.21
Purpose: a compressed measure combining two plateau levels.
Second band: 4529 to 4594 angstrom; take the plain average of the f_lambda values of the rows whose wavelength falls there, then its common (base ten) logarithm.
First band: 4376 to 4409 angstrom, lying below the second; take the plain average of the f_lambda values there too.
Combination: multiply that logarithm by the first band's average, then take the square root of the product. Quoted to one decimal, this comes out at 6.0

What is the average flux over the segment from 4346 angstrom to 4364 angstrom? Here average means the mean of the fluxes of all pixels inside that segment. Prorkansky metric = 26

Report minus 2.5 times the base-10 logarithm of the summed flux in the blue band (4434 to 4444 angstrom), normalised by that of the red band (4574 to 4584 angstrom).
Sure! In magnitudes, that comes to 0.16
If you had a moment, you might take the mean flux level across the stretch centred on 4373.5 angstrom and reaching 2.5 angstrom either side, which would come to 24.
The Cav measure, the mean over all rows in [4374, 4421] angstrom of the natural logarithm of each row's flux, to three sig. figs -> 3.23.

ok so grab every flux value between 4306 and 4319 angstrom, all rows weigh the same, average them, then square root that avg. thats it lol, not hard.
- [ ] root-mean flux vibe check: 4.5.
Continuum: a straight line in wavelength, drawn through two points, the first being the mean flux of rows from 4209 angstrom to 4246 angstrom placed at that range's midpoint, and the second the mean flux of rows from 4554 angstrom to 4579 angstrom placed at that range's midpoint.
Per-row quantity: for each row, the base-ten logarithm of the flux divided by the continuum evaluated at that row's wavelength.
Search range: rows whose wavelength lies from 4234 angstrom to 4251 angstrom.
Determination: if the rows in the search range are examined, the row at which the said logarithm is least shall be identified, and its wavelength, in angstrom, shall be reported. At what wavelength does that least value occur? 4250.0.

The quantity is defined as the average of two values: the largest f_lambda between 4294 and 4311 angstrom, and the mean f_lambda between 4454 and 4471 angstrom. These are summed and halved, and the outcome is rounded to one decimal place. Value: 24.0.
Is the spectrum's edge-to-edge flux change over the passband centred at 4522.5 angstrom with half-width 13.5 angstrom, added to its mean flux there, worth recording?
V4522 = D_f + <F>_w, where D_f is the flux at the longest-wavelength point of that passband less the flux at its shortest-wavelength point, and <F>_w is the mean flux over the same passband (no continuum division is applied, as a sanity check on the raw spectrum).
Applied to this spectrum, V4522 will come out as 26.3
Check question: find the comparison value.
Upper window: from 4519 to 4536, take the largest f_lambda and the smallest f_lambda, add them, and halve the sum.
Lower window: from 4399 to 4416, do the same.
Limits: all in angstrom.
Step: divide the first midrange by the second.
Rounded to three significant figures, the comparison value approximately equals 1.10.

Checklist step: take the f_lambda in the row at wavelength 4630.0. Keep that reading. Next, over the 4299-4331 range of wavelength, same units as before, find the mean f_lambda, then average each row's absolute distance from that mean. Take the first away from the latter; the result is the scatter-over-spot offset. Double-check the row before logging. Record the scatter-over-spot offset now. -29.6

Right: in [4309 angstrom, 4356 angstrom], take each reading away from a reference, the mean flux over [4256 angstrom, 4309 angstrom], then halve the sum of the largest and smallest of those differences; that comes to -1.6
